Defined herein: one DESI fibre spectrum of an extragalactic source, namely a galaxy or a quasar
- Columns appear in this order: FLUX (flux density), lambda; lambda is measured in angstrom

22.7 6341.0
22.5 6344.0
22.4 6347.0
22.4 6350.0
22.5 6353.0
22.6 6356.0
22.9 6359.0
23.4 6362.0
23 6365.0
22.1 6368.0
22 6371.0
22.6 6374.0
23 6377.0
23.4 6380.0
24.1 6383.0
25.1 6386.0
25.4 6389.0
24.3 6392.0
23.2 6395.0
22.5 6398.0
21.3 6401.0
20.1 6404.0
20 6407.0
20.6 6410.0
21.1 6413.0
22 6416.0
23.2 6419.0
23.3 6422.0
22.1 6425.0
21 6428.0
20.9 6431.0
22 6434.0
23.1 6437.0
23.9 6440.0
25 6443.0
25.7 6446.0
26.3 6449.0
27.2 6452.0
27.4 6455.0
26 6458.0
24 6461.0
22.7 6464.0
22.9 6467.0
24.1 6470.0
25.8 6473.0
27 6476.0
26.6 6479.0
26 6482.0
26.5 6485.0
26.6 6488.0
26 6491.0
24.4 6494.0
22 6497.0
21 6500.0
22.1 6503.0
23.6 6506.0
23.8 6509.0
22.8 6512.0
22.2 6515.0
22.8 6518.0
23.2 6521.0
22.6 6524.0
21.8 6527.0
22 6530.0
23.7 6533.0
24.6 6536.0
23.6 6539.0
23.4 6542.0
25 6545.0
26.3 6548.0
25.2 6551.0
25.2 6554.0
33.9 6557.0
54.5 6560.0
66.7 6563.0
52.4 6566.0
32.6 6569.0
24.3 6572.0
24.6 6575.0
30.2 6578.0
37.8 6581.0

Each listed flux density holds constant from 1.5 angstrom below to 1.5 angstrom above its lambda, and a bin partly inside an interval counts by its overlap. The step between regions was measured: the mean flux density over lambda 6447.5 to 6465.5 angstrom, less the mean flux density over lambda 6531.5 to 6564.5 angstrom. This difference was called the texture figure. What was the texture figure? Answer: -6.4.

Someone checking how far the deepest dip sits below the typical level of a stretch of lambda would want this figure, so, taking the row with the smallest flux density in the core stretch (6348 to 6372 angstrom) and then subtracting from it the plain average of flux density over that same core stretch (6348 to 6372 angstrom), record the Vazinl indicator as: -0.6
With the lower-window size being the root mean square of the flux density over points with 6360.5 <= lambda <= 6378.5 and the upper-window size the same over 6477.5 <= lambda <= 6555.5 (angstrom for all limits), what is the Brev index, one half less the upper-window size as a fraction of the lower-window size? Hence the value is -0.56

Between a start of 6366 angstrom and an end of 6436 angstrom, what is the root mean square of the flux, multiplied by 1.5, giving 33.7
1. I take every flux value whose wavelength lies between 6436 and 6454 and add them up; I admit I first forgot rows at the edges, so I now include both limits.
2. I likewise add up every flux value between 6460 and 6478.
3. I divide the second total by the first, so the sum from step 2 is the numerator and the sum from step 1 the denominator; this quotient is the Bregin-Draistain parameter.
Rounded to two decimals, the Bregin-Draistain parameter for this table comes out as 0.97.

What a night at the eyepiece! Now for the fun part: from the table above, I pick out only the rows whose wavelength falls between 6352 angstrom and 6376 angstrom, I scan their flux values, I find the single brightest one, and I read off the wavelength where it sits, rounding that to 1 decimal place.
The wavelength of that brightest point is 6362.0 angstrom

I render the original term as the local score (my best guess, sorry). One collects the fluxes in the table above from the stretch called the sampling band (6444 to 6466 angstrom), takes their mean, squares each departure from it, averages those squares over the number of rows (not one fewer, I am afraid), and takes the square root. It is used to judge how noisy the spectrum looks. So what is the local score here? 1.58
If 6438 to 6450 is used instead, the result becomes 0.89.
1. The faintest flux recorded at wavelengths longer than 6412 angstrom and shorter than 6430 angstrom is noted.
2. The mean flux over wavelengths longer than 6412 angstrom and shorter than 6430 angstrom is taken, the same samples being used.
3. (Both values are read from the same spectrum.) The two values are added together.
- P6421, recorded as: 43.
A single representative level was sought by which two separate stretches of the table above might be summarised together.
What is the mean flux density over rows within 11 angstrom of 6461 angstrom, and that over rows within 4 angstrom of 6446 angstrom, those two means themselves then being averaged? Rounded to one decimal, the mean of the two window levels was 25.3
